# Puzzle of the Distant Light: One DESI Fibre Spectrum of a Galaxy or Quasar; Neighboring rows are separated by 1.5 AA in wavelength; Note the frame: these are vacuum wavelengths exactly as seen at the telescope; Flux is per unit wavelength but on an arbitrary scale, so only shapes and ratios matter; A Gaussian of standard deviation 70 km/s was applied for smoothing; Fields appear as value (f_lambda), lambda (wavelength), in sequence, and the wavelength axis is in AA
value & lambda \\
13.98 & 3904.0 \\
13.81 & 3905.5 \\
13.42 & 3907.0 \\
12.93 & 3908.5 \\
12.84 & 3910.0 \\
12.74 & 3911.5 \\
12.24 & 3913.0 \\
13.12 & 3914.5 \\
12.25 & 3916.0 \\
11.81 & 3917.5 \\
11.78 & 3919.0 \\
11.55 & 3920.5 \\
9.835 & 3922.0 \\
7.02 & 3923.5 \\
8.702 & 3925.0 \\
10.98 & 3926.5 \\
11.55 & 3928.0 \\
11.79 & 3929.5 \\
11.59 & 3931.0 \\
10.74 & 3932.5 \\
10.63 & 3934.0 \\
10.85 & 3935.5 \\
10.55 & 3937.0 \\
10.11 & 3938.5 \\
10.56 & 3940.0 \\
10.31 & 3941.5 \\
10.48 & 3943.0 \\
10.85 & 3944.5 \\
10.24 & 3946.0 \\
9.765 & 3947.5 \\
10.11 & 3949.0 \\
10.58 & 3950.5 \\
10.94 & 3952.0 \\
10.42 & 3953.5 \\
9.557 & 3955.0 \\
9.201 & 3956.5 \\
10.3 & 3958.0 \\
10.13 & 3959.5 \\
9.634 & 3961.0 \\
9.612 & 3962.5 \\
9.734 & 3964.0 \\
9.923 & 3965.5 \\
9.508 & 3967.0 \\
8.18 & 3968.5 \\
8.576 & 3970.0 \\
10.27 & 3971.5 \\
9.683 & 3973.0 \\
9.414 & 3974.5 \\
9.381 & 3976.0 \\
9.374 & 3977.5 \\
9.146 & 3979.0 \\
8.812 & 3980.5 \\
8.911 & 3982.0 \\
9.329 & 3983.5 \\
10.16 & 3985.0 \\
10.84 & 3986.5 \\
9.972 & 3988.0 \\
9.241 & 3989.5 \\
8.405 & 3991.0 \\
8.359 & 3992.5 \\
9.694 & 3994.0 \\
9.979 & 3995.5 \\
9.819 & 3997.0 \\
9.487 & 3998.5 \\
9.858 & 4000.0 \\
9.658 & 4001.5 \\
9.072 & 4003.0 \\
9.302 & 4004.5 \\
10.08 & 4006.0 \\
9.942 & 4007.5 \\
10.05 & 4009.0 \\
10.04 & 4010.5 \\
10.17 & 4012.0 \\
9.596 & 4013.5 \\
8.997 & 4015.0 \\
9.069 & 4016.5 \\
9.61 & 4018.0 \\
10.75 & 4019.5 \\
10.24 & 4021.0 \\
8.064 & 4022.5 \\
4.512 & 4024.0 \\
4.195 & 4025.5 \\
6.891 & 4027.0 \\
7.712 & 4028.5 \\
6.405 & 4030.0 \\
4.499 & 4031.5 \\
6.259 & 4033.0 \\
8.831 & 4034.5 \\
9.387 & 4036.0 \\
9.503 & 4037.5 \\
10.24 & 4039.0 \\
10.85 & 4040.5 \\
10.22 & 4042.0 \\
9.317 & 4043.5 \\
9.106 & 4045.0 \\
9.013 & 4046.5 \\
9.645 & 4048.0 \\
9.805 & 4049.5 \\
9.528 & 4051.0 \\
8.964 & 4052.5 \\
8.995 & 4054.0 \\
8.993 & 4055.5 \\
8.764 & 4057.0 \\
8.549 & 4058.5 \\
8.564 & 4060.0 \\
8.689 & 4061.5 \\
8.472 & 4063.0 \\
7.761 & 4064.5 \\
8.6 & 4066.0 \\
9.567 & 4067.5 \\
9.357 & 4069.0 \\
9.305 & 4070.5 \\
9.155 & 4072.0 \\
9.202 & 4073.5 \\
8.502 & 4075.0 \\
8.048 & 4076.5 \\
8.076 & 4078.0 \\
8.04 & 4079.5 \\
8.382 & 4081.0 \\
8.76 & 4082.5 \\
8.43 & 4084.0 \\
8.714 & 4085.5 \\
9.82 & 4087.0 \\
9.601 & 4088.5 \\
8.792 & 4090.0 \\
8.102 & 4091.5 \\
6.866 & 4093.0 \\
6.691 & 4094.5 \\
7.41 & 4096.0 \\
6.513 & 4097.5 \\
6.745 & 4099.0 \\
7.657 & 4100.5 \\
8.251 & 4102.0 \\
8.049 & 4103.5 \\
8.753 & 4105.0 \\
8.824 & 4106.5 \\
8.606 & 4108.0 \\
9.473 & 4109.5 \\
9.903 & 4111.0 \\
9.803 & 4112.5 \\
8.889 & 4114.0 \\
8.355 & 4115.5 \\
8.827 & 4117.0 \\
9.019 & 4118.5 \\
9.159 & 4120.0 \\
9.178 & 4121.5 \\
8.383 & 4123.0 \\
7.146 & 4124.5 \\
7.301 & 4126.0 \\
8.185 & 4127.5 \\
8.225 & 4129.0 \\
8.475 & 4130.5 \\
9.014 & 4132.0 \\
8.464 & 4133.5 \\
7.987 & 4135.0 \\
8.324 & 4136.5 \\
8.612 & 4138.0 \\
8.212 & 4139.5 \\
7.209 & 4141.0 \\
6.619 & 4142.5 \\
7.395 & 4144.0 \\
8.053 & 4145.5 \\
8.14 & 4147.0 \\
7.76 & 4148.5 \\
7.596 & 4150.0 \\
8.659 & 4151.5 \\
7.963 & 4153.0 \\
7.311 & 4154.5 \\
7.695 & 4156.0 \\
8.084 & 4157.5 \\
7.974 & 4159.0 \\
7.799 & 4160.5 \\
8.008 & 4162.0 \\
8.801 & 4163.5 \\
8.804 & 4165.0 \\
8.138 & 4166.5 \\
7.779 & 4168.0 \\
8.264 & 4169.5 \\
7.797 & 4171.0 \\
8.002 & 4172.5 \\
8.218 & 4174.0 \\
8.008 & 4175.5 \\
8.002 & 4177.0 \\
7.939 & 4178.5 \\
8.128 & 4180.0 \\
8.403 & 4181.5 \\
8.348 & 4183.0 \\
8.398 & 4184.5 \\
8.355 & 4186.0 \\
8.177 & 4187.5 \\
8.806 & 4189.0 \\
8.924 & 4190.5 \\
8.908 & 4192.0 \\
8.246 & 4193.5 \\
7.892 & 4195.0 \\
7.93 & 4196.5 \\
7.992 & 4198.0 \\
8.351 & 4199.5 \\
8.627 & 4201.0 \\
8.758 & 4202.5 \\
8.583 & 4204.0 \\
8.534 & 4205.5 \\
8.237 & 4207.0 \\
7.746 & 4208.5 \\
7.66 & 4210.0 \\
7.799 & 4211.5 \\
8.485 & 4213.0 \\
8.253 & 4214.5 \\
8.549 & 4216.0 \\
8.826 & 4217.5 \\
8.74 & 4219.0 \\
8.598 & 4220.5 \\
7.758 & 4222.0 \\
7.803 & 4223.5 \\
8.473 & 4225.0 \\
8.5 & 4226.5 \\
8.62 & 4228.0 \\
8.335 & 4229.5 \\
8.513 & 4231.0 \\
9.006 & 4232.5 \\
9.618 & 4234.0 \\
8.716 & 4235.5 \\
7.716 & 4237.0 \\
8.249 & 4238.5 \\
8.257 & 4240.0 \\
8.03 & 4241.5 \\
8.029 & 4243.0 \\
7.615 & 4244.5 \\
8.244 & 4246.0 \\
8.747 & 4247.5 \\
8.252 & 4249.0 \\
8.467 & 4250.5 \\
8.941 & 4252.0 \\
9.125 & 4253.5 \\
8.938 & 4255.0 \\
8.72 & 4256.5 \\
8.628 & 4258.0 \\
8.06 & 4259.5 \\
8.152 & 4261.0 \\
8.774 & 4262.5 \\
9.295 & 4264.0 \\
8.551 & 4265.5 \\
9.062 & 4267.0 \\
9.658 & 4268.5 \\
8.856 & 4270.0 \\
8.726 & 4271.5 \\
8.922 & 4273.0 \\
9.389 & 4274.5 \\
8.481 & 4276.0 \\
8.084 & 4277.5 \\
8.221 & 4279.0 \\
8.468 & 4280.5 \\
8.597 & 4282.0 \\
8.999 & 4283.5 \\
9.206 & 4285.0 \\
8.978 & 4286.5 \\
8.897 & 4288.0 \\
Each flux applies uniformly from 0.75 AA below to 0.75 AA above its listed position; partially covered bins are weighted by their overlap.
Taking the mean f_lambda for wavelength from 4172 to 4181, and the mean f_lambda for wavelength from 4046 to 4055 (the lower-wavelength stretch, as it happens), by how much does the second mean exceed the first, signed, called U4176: 1.3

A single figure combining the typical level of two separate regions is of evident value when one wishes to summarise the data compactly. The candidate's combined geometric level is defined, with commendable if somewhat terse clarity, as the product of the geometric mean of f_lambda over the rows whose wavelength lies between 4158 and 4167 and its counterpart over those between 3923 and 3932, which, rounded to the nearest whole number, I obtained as 83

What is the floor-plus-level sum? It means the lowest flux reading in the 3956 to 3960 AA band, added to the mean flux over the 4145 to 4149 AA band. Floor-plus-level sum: 17.2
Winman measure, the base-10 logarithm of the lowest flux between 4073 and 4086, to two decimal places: 0.91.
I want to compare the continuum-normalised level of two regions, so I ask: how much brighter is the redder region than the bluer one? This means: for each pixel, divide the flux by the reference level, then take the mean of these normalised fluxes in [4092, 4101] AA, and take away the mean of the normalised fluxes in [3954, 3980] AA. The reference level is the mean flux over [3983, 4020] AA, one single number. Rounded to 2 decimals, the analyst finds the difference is -0.26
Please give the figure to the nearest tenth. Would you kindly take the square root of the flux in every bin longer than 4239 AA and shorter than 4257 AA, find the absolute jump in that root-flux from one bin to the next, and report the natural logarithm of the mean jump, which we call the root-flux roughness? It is -2.9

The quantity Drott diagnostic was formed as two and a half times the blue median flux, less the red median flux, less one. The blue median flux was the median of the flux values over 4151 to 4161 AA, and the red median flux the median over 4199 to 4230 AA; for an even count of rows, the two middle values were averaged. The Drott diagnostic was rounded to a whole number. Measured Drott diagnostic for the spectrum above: 10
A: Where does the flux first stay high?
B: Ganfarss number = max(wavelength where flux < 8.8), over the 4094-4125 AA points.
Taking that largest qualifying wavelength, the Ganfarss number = 4124.5 AA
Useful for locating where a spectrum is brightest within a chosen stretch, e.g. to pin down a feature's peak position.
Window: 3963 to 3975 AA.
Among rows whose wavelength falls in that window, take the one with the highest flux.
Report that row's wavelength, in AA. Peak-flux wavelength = 3971.5 AA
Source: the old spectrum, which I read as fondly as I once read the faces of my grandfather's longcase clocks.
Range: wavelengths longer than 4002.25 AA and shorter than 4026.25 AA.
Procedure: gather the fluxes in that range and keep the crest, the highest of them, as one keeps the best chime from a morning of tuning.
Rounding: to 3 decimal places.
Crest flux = 10.750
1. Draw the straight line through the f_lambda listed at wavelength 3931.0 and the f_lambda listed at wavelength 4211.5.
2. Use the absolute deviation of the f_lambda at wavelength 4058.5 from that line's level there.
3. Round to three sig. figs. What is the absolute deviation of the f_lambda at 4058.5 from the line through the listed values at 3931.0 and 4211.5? 1.32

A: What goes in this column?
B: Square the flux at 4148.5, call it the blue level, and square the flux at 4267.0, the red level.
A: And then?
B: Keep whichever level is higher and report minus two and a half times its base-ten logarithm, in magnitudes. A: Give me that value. -4.79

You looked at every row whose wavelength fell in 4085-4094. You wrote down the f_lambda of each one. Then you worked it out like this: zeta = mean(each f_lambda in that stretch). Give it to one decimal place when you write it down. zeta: 8.6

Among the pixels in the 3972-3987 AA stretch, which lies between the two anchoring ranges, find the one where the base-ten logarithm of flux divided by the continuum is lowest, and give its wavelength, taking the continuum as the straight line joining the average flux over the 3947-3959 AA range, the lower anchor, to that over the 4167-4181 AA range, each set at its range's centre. 3980.5 AA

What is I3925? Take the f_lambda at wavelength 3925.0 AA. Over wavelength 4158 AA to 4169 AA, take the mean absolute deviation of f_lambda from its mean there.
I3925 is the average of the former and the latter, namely 4.5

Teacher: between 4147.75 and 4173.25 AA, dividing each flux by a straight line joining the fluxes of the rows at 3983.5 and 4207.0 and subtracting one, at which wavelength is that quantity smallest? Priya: 4154.5 AA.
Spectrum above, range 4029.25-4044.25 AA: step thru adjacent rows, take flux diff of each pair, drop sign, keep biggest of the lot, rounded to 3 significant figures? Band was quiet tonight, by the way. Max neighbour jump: 2.57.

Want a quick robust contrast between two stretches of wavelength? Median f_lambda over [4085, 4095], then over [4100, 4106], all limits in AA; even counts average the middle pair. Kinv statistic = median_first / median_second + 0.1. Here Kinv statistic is 1.17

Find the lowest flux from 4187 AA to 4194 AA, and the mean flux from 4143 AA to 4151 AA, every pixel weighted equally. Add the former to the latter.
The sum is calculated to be 16.0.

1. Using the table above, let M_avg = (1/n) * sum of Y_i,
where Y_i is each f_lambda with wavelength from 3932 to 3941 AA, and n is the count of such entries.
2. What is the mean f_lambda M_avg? 10.6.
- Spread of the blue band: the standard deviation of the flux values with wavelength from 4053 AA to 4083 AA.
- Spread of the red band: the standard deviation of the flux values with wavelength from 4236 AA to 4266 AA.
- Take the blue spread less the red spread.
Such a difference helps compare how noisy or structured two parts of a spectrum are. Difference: 0.03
